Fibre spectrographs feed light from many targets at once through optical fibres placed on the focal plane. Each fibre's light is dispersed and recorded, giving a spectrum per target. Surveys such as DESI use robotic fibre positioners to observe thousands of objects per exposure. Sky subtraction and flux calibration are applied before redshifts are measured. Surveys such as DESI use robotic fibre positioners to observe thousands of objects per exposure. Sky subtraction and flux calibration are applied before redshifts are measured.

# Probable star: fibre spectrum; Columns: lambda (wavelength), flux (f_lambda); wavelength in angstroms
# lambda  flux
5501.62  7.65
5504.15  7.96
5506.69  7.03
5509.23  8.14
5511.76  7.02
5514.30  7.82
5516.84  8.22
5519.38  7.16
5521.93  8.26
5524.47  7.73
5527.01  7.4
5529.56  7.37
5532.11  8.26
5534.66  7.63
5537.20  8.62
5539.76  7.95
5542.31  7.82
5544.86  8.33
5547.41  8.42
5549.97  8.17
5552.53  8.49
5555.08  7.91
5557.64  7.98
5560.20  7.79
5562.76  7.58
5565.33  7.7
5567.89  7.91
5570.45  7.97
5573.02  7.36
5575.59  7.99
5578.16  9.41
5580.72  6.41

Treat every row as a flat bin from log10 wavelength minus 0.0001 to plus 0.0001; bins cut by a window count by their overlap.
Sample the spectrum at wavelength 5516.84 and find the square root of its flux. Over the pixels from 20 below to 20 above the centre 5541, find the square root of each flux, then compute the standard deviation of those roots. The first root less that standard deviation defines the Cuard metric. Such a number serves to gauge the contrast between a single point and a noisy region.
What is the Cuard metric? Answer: 2.80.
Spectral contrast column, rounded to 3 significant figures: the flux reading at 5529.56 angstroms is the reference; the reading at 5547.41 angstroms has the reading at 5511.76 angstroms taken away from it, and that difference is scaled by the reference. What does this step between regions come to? 0.190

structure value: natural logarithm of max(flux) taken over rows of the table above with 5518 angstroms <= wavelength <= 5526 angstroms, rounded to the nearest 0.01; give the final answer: 2.11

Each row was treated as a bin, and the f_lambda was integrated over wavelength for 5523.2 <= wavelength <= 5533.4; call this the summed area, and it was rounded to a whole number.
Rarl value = 78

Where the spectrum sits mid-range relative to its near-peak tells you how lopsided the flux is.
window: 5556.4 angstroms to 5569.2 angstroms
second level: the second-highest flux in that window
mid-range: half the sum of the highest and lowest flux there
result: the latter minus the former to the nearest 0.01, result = -0.13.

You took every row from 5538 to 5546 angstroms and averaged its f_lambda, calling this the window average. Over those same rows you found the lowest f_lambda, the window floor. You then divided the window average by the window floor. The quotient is 1.03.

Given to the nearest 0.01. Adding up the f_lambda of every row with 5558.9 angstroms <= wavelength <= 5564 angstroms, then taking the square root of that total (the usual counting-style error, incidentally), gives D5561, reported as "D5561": 3.92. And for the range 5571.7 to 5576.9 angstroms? 3.92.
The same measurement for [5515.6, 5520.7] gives 3.92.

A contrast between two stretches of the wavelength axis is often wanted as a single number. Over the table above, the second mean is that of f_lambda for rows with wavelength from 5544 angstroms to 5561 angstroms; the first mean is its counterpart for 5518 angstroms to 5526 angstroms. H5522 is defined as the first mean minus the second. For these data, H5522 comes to -0.4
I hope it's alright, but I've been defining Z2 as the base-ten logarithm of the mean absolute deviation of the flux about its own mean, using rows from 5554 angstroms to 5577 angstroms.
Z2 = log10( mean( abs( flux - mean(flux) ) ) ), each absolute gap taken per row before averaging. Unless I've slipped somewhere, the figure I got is -0.77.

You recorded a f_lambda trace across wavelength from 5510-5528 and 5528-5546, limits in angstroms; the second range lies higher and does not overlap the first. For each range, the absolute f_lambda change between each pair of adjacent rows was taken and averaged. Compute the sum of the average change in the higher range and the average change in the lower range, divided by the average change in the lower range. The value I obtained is 1.91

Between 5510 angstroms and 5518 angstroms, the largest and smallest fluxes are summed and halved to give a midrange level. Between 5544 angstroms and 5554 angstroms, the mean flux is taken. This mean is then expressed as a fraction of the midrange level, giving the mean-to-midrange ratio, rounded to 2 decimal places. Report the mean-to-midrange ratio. 1.10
